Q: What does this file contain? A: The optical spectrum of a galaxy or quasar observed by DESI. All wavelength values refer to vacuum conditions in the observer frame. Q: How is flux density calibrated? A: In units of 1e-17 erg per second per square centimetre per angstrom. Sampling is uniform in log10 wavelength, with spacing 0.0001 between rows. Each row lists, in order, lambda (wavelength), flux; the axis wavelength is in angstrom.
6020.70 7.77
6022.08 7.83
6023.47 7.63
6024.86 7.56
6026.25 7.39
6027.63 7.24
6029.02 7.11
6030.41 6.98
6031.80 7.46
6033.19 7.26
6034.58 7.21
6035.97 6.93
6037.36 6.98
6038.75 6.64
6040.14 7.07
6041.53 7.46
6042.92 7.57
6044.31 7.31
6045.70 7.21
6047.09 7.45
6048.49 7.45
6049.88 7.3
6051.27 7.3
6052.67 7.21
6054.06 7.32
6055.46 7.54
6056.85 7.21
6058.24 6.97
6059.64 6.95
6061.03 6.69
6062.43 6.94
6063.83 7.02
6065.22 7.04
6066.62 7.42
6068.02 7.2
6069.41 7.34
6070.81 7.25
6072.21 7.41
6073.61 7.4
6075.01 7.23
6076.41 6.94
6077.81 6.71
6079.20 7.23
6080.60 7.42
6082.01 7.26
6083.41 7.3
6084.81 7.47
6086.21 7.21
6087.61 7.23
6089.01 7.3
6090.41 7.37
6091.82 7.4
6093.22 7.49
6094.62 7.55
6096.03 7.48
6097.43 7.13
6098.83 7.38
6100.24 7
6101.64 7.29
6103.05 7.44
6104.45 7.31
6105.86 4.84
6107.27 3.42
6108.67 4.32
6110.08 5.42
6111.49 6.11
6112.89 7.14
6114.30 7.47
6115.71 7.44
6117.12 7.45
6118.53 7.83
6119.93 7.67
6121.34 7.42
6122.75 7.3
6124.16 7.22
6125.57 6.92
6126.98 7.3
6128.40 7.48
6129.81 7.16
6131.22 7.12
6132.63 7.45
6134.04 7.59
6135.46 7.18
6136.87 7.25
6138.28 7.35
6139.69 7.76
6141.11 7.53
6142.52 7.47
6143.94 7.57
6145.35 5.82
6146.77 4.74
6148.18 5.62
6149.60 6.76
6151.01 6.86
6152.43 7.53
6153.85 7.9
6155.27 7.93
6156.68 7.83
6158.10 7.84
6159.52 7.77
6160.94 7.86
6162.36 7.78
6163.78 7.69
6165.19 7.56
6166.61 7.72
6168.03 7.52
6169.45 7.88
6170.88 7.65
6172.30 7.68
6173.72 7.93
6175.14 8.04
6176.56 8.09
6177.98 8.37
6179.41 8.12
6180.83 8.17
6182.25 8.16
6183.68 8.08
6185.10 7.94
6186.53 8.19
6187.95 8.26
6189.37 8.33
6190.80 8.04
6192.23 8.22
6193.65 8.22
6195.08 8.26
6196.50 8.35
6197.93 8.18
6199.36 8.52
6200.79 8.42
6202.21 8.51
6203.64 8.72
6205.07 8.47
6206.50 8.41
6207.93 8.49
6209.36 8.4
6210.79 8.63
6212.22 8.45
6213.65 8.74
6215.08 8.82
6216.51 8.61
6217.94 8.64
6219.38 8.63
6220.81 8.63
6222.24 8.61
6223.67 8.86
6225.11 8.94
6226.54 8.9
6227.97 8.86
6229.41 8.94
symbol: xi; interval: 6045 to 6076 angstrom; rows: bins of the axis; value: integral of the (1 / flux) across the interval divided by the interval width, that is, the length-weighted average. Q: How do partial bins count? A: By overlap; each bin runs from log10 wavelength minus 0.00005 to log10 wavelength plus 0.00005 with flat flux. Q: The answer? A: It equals 0.139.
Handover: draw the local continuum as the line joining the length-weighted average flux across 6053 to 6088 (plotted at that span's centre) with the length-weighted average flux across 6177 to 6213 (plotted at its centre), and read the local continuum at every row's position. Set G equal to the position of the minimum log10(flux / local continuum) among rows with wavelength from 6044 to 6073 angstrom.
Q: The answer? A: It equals 6061.03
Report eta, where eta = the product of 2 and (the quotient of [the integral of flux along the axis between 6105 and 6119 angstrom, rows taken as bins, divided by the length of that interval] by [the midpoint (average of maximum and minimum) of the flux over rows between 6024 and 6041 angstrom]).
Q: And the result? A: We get 1.7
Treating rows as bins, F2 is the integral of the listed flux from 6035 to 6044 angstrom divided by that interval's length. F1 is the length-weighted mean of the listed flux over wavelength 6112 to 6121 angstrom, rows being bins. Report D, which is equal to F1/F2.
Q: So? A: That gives 1.05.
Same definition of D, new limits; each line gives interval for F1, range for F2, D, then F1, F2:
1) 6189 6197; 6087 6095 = 1.11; 8.23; 7.39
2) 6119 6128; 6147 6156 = 1.05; 7.32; 6.98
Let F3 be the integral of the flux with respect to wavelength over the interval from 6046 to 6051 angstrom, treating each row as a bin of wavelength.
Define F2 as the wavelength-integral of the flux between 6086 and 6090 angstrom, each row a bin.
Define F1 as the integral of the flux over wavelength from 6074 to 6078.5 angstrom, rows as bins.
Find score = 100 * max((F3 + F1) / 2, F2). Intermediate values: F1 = 31.4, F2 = 29.1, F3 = 37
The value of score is 3416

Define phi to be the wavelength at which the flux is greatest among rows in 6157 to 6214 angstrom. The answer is 6213.65 angstrom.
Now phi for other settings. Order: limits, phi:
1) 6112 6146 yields 6118.53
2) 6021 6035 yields 6022.08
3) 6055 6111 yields 6094.62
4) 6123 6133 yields 6128.40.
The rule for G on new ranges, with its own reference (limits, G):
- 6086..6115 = 6107.27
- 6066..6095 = 6077.81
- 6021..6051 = 6038.75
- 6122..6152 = 6146.77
